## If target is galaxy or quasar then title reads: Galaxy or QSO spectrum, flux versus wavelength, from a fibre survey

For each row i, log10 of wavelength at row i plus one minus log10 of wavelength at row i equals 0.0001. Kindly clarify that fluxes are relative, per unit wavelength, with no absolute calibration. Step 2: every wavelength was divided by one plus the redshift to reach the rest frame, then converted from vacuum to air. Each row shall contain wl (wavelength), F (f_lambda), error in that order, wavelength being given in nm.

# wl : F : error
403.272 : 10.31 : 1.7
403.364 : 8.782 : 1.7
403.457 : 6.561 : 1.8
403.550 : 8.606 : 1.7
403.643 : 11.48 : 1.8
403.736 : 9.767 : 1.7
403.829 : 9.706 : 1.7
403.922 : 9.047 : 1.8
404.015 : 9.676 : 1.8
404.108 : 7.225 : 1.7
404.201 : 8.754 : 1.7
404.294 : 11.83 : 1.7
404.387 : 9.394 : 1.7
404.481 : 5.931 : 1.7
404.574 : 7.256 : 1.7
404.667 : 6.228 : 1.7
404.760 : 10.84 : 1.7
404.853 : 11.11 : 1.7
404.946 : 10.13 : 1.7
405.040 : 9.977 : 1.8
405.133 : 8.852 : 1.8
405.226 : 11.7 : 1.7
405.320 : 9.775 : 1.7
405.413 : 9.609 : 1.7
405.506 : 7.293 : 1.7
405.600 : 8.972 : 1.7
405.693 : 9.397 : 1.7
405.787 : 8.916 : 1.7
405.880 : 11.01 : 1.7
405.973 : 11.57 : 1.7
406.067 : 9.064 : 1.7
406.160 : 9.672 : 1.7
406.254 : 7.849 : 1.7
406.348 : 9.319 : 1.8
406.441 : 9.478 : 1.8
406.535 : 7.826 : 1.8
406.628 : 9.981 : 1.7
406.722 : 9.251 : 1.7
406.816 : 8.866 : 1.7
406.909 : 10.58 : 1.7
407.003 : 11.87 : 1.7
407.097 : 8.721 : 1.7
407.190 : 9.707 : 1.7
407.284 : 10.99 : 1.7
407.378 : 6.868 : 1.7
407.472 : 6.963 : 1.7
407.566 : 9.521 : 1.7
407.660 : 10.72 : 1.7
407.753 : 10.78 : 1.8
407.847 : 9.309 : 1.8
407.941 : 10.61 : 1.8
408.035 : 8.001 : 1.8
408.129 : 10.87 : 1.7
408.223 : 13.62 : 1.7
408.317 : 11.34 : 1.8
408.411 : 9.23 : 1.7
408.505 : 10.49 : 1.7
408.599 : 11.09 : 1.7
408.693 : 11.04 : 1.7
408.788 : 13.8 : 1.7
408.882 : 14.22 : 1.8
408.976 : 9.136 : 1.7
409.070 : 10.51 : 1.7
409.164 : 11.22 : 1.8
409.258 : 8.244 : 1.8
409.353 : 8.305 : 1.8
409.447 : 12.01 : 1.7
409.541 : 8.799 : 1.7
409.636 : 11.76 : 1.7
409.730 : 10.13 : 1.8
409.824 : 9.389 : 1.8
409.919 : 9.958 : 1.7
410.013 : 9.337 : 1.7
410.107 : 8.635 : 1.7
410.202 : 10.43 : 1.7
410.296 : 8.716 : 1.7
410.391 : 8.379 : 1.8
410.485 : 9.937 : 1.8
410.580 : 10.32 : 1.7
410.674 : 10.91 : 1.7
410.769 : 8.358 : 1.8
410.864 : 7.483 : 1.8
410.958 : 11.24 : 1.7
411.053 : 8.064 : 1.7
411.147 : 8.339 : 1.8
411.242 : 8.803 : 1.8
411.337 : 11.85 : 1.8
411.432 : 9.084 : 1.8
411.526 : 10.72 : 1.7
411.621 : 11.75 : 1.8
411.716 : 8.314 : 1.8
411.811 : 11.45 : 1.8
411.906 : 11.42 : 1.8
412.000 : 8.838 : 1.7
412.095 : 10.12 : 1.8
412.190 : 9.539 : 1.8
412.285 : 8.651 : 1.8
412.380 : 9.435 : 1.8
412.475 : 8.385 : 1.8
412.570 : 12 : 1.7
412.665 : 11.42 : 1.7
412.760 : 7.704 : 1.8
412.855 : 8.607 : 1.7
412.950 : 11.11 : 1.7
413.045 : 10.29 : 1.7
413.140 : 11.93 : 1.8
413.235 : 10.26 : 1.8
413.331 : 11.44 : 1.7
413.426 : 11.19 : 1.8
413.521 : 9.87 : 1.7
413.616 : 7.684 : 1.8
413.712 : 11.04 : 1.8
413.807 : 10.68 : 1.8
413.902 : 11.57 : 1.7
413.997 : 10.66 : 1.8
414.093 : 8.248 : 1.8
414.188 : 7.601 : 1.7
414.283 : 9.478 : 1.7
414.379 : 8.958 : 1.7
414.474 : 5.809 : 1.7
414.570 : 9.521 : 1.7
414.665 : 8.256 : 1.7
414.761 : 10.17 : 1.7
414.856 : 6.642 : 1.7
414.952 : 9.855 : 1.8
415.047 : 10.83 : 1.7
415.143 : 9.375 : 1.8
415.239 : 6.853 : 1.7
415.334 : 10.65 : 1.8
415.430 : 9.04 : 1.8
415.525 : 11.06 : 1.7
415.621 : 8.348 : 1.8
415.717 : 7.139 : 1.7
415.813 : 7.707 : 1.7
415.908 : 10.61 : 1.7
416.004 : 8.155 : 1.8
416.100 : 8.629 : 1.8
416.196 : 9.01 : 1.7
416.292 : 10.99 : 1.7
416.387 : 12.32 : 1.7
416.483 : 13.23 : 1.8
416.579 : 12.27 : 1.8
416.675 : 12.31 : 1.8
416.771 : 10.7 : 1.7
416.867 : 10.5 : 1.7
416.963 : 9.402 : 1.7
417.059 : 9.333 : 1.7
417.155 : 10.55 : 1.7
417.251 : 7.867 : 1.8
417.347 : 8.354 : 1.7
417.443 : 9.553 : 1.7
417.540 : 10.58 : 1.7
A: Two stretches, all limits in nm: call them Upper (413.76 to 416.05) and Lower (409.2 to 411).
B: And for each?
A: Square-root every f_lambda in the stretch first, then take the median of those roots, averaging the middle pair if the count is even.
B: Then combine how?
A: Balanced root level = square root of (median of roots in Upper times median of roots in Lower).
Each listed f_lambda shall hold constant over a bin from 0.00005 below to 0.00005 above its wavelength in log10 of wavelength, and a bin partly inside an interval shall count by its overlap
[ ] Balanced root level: 3.05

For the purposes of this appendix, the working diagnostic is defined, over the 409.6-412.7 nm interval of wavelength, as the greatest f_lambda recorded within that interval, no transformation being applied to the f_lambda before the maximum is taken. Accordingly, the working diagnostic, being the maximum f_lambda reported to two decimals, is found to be 12.00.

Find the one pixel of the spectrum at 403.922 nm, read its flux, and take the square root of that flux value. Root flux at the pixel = 3.0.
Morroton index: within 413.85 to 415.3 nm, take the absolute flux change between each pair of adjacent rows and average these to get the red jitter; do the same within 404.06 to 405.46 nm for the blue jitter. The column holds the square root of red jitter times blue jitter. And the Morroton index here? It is 1.89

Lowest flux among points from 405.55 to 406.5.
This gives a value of 7.849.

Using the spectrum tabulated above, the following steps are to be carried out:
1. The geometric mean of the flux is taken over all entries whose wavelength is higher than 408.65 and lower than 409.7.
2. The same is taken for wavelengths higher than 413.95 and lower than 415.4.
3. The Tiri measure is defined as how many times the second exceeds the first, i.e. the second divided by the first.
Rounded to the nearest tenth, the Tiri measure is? 0.8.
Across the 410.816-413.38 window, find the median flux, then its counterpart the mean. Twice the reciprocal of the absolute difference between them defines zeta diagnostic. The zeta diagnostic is 11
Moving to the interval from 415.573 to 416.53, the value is 3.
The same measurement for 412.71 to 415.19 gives 7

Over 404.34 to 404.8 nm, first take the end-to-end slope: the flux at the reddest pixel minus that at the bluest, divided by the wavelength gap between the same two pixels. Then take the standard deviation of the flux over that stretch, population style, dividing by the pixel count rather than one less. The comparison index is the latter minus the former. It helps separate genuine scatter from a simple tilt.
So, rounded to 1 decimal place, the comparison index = -2.0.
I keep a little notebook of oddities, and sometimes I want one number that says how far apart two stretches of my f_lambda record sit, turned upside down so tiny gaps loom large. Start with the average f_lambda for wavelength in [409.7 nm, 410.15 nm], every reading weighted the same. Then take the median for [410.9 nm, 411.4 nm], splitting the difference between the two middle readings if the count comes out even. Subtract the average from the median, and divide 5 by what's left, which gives -7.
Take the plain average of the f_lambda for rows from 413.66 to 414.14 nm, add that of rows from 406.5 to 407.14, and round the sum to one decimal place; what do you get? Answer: 20.0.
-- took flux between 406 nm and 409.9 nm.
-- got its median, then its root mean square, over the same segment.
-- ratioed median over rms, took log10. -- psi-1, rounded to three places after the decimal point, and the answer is -0.020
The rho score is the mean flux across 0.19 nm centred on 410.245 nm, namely 9.6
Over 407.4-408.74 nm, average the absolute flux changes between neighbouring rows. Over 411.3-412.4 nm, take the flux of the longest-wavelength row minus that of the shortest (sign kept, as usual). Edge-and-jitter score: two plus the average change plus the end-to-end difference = 1.2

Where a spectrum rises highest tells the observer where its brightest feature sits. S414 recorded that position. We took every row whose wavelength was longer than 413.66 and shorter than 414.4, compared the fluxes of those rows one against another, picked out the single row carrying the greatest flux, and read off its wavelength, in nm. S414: 413.902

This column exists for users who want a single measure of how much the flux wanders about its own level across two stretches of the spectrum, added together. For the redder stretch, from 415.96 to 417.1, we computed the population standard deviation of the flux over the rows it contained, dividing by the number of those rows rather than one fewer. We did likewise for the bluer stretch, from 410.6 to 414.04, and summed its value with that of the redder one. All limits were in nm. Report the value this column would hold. 3.03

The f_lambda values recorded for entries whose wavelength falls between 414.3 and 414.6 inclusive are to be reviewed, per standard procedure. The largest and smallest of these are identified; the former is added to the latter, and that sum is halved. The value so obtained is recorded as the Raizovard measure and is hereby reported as 7.7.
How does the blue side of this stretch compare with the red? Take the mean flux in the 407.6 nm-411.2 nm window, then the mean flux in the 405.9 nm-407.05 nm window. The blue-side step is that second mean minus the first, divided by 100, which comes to -0.005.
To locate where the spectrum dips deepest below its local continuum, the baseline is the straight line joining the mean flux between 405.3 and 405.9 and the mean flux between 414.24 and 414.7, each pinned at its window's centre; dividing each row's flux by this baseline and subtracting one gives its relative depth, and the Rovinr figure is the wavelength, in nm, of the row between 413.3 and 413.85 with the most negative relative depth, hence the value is 413.616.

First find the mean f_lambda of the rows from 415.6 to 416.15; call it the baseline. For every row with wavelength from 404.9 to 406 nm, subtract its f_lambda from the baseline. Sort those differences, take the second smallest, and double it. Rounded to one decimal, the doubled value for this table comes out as -6.3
